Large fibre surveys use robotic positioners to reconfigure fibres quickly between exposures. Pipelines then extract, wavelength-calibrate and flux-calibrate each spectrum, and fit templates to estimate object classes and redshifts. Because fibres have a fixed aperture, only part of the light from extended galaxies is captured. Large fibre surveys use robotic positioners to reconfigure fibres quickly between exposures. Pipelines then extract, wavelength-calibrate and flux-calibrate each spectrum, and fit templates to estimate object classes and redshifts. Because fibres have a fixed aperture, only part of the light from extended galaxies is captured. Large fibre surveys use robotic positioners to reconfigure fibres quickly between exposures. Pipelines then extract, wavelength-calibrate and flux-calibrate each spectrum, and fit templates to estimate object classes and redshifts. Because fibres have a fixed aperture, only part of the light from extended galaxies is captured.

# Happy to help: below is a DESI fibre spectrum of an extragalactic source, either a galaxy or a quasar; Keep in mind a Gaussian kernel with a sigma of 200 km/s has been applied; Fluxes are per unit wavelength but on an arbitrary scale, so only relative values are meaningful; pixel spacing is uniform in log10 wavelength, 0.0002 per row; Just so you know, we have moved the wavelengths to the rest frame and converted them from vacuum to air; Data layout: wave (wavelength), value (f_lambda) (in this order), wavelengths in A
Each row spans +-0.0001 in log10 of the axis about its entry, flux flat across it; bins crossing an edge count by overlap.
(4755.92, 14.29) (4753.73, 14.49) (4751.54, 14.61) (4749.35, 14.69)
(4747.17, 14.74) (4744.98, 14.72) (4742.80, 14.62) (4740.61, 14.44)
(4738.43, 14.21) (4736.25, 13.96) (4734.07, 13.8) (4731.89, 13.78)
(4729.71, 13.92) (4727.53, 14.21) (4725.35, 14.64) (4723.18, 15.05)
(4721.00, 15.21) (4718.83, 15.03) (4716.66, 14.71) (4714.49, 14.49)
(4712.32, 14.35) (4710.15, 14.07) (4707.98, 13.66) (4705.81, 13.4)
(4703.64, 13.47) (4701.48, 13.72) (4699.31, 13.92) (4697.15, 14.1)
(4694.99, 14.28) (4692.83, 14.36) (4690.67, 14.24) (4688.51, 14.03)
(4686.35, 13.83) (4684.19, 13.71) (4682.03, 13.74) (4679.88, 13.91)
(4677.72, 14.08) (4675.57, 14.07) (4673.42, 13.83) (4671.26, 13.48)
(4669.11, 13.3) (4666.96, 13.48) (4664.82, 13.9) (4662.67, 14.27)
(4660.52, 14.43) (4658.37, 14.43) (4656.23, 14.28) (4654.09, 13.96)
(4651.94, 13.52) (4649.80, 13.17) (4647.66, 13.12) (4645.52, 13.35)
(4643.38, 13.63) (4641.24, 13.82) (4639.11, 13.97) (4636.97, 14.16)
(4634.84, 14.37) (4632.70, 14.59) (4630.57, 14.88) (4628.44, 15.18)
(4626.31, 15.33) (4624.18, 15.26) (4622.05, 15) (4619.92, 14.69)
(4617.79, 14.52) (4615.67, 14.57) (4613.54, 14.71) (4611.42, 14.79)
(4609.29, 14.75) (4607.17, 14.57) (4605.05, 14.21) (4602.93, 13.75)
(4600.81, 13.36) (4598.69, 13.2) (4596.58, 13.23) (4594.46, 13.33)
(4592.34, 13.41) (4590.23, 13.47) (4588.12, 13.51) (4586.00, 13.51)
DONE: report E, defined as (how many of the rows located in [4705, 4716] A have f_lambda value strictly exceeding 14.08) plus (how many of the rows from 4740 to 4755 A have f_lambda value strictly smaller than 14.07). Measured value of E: 2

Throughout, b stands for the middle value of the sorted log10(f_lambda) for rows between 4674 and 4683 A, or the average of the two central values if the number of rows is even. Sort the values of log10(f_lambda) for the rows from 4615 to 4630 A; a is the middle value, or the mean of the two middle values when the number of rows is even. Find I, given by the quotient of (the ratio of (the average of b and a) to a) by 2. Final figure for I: 0.494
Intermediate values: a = 1.18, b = 1.15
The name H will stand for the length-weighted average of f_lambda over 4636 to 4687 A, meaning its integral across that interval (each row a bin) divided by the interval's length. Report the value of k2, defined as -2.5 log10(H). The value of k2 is -2.85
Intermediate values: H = 13.8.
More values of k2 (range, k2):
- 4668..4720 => -2.86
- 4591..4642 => -2.89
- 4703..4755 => -2.89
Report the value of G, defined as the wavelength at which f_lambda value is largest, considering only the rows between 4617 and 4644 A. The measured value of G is 4626.31 A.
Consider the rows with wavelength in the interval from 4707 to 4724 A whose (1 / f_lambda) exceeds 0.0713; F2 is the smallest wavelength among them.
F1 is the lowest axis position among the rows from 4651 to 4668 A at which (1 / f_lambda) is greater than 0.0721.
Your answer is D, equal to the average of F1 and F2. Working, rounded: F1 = 4651.94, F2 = 4707.98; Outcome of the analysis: 4680.0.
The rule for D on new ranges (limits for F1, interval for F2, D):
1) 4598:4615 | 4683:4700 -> 4641.4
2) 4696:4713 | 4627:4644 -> 4670.3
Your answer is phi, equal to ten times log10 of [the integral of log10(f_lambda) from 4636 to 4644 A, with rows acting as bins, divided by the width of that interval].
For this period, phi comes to 0.581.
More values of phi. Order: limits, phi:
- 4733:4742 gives 0.605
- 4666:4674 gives 0.528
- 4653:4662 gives 0.621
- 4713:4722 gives 0.690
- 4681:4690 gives 0.571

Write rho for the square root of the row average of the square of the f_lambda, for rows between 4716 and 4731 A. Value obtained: 14.7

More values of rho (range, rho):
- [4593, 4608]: 13.7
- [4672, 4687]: 13.9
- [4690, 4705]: 14.0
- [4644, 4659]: 13.7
